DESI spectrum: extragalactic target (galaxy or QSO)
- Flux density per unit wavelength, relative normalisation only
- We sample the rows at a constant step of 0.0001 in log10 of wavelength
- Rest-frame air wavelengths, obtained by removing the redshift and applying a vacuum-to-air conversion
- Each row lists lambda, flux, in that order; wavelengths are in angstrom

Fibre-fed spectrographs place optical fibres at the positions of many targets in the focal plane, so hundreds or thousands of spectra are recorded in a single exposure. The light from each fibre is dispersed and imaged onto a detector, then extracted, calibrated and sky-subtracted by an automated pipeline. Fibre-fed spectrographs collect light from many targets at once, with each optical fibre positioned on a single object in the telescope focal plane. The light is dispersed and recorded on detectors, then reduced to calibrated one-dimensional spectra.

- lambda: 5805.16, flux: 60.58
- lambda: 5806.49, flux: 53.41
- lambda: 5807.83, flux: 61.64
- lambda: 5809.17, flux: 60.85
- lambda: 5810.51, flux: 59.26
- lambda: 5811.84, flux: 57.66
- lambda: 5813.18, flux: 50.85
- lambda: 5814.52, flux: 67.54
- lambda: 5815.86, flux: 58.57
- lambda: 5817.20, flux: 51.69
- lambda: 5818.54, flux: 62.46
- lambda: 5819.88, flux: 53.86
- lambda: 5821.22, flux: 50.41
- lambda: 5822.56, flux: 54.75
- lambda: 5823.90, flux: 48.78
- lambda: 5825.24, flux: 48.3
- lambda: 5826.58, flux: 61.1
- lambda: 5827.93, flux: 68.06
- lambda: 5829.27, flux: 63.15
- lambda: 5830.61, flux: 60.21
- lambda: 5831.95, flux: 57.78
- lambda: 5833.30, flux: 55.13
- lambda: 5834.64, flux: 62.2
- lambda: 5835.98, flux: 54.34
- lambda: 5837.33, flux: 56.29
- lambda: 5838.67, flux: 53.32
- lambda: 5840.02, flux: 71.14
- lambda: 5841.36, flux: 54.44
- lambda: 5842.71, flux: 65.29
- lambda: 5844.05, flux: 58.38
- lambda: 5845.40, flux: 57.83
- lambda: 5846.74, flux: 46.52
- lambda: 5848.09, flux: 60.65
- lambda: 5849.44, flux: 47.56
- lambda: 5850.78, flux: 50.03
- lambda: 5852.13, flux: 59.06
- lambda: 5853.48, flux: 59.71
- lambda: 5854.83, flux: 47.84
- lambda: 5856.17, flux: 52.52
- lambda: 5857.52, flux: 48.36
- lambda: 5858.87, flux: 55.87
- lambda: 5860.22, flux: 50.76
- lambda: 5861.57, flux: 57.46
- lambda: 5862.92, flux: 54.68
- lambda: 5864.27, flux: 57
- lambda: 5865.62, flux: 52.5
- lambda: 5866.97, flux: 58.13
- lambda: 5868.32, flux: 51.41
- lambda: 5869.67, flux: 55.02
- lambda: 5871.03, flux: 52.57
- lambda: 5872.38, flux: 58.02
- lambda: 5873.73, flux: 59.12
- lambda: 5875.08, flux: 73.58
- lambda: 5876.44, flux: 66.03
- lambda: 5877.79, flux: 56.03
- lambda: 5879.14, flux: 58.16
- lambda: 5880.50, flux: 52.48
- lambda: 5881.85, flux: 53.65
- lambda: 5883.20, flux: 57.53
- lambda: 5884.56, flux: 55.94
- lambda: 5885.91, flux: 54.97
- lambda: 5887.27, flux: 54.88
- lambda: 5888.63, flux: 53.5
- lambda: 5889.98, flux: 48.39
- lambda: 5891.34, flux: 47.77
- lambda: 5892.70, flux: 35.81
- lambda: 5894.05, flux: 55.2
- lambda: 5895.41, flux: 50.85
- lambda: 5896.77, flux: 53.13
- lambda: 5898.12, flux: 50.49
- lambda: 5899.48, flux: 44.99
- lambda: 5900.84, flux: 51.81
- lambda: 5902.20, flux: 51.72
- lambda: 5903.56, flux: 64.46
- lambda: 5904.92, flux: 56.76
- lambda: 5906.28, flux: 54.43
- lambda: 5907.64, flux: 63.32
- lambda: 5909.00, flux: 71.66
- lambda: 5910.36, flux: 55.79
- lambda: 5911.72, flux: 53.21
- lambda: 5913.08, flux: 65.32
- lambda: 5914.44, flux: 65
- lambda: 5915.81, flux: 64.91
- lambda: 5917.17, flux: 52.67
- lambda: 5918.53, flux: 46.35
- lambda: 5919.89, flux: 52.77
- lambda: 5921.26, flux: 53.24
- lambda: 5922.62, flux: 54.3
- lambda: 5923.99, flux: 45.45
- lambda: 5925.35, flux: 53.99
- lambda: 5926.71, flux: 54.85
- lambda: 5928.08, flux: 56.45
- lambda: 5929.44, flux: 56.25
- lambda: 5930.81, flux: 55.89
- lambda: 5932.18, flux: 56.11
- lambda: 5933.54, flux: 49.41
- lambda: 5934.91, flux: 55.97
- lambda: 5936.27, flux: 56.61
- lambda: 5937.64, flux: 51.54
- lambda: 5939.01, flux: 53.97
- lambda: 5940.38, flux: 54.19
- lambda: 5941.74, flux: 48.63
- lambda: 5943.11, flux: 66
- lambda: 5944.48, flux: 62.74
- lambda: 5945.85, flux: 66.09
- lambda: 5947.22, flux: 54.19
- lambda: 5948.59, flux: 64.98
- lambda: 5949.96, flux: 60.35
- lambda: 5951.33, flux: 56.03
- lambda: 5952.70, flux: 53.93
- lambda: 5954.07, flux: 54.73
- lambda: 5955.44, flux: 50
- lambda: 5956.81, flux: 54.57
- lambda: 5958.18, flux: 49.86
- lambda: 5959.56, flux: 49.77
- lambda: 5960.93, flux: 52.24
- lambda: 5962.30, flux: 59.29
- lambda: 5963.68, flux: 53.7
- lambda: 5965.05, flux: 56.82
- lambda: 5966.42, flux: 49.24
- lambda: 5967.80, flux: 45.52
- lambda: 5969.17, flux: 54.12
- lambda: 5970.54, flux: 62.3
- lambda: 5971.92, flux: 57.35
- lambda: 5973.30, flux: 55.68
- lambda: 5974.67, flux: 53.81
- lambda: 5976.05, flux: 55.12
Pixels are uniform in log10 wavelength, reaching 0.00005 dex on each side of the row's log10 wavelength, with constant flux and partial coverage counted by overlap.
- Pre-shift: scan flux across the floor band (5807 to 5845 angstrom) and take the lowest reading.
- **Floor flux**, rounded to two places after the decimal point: 48.30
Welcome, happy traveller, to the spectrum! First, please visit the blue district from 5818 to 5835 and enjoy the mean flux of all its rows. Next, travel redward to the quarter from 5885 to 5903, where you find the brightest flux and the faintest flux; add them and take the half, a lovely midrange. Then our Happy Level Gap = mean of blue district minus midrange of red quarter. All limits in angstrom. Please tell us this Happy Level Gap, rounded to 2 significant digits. 12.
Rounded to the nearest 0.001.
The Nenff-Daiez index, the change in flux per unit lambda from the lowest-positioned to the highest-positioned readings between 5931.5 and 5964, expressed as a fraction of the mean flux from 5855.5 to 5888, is -0.001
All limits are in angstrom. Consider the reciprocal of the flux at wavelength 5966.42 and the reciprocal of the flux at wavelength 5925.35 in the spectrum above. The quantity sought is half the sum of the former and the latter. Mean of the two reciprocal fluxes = 0.0194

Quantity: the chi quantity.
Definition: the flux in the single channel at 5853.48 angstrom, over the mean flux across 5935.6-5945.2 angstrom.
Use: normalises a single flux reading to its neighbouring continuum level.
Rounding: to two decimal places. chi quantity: 1.06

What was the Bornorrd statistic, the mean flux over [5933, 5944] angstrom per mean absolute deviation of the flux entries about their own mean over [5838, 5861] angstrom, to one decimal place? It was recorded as 10.1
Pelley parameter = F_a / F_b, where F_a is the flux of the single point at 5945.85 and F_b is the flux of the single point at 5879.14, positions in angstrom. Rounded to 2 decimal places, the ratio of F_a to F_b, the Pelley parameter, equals 1.14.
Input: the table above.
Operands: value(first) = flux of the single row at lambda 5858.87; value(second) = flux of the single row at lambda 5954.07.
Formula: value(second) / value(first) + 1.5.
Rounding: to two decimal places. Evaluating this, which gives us 2.48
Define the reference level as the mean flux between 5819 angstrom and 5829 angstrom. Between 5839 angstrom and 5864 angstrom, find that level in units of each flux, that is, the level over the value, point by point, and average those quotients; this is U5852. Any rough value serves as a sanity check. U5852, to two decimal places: 1.01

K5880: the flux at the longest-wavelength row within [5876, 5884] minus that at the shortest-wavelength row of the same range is -8.5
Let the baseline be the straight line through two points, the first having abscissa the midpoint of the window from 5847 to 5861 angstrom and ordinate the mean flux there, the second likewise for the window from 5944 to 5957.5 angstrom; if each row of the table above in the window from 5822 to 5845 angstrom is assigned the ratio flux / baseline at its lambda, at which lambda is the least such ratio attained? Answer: 5825.24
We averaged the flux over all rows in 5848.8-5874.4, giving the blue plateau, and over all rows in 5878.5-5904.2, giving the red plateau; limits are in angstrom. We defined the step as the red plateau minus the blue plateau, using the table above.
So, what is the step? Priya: -1.7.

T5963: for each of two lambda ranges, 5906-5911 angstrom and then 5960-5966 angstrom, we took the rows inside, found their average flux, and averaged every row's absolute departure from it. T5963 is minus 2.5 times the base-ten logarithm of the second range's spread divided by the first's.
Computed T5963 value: 1.0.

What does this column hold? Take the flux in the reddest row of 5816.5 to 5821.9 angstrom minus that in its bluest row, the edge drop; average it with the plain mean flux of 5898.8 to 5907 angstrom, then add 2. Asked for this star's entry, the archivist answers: 28.4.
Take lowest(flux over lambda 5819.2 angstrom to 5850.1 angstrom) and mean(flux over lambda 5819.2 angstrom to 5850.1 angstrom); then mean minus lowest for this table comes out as 10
